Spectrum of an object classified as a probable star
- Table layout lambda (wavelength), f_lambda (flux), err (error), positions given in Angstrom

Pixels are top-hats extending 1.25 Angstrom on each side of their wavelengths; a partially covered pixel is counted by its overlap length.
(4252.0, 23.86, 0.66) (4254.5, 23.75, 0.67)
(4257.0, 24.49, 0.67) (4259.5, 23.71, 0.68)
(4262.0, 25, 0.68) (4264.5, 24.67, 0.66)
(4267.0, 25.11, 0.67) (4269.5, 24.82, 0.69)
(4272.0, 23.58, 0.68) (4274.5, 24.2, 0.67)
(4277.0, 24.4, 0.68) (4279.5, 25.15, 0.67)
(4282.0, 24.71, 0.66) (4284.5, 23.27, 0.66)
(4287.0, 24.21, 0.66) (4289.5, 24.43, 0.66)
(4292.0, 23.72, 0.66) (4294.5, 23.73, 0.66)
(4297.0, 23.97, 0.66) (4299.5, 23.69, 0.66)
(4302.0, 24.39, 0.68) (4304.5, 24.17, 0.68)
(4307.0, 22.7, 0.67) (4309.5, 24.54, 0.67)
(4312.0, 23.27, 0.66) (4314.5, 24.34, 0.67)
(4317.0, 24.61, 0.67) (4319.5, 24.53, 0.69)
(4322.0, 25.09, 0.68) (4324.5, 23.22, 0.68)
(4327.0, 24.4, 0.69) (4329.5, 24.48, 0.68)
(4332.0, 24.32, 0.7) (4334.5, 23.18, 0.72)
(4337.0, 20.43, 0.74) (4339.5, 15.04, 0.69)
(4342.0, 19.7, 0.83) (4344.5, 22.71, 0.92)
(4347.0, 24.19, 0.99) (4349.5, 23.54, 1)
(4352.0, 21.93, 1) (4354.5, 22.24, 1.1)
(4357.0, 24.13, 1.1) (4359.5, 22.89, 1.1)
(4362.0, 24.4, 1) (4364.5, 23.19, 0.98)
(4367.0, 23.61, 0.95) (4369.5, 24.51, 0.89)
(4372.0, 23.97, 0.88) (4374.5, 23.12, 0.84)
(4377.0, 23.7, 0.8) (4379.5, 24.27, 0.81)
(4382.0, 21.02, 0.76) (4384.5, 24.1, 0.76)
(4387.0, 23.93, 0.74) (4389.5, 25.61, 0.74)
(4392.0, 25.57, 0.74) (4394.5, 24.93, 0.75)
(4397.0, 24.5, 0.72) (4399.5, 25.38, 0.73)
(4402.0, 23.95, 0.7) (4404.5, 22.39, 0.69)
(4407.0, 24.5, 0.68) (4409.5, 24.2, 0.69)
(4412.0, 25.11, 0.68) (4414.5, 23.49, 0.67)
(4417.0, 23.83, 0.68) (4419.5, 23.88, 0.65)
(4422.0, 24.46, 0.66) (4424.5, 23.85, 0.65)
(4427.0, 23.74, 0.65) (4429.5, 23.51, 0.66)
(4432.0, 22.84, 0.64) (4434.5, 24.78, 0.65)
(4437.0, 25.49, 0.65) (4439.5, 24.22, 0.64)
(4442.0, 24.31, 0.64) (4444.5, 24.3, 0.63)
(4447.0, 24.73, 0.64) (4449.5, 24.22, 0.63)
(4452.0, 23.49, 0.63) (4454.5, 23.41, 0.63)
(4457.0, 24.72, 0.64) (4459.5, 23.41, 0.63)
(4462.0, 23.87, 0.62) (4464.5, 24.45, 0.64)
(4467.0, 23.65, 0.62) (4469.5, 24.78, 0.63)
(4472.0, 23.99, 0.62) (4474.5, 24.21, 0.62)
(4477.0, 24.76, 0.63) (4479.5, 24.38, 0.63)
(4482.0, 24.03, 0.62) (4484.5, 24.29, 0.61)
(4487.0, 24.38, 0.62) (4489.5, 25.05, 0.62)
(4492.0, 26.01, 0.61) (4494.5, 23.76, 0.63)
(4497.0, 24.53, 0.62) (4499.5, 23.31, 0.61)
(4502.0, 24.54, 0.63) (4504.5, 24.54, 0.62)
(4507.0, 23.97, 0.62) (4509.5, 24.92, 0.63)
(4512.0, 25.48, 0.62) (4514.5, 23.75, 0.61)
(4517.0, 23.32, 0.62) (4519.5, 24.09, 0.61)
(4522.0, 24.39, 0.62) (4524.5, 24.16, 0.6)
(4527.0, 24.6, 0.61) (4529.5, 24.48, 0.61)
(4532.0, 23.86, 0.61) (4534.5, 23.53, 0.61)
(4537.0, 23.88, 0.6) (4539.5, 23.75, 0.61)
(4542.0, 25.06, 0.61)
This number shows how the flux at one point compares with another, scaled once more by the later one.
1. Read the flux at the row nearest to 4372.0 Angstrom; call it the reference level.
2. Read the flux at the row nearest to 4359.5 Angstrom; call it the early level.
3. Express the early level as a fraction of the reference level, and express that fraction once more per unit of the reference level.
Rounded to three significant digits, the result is 0.0398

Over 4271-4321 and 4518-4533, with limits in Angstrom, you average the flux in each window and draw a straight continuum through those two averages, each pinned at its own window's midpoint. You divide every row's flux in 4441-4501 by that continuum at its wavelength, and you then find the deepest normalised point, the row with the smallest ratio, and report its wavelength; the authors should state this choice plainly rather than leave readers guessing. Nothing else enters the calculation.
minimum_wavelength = 4499.5 Angstrom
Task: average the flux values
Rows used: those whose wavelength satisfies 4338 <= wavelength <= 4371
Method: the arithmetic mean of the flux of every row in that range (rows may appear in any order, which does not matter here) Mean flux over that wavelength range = 22.5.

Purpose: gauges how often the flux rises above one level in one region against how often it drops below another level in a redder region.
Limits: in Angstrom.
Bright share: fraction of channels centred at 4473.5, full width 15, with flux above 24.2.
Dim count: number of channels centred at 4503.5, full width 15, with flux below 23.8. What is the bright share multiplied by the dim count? 0.67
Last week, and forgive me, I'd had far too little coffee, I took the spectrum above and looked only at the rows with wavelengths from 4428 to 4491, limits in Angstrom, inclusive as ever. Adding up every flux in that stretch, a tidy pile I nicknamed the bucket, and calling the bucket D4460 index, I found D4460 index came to 605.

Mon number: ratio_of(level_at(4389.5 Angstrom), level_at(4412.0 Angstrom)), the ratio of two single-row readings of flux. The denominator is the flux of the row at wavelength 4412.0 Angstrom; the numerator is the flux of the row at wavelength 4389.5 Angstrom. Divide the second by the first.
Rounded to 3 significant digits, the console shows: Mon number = 1.02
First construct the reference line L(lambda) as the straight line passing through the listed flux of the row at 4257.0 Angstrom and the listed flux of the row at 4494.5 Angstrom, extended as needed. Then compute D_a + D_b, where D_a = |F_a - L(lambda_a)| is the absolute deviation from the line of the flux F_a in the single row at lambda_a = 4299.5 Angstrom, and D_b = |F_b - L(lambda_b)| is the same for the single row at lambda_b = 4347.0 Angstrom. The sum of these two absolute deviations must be 0.7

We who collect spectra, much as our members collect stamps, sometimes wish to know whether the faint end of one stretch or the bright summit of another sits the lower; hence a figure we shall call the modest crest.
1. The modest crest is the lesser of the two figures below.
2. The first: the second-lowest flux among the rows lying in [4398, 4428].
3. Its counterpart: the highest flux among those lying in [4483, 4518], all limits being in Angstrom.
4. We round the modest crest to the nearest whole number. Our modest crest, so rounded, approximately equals 23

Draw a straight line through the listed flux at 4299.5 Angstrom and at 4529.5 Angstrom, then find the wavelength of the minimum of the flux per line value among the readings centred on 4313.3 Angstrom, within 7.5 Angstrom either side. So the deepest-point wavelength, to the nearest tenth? 4307.0 Angstrom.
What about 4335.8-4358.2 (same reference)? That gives 4339.5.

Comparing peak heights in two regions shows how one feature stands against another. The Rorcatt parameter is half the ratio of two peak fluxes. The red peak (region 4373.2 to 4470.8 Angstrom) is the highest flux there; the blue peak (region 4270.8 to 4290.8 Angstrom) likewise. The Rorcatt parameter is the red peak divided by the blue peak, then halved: 0.509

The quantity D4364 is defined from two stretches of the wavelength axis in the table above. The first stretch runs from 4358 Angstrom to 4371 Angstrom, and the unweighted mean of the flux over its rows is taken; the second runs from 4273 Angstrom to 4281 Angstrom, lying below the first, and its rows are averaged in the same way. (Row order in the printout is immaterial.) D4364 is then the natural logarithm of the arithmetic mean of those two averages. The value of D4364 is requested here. 3.18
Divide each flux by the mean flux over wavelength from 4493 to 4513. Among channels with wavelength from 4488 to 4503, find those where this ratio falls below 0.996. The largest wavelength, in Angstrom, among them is 4499.5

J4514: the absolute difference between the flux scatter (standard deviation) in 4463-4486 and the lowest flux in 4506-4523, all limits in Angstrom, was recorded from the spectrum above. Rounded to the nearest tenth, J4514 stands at 23.0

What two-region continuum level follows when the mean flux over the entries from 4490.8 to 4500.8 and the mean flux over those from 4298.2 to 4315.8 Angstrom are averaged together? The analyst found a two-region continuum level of 24.1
